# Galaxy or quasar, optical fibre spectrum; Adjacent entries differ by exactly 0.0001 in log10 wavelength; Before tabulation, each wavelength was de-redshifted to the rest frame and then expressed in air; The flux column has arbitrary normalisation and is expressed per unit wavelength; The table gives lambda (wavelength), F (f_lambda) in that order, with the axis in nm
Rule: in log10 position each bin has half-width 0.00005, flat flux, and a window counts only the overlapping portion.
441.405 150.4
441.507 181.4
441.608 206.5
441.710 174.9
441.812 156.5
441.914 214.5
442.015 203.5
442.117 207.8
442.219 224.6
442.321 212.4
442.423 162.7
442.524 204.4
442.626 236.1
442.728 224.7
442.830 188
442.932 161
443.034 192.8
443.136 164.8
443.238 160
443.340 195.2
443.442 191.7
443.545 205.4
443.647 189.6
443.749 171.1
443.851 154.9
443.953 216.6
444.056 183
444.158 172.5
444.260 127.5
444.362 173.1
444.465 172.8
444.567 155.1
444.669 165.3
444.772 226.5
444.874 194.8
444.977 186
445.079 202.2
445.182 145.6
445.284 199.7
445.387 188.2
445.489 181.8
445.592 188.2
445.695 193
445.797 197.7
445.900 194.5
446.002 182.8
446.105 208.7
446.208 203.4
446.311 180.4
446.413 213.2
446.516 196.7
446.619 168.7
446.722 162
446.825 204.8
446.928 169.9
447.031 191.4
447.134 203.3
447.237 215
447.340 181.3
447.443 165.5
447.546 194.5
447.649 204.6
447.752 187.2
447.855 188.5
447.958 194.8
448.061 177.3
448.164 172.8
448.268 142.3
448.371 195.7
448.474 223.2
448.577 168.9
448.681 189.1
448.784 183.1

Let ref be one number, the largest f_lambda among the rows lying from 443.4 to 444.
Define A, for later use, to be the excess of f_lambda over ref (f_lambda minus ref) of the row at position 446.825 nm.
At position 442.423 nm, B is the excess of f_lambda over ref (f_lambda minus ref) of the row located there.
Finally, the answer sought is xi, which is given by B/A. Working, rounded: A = -12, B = -54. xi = 4.6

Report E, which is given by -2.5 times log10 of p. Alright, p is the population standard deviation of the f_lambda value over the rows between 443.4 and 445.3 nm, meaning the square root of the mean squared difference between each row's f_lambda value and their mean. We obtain -3.46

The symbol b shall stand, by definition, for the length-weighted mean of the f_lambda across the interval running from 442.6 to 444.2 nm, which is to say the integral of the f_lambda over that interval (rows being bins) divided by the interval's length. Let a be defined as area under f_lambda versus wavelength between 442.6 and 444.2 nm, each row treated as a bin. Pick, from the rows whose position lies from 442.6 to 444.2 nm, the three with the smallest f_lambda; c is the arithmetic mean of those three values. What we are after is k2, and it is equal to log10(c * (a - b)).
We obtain 4.25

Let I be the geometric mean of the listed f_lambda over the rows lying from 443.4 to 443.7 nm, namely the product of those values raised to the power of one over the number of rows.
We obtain 195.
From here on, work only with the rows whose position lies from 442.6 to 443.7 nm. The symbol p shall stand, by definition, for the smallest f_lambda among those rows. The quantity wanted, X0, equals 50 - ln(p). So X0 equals 44.9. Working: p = 160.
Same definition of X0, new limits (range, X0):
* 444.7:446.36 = 45.0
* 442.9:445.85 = 45.2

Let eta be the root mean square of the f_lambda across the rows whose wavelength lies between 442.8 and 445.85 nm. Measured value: 183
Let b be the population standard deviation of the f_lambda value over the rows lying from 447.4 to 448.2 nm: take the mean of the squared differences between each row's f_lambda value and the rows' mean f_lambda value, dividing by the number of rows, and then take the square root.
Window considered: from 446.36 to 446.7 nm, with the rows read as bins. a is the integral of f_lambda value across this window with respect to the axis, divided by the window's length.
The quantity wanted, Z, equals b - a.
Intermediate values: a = 190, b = 12.1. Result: -178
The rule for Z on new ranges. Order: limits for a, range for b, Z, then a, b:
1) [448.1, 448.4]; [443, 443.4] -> -153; 168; 15.9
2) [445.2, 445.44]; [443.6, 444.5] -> -165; 188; 22.8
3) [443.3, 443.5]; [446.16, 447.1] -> -176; 193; 17.2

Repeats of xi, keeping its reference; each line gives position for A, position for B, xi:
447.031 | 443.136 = 2.1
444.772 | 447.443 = -5.2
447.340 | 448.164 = 1.2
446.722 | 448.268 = 1.4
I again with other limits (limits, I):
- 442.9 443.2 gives 172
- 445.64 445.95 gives 195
